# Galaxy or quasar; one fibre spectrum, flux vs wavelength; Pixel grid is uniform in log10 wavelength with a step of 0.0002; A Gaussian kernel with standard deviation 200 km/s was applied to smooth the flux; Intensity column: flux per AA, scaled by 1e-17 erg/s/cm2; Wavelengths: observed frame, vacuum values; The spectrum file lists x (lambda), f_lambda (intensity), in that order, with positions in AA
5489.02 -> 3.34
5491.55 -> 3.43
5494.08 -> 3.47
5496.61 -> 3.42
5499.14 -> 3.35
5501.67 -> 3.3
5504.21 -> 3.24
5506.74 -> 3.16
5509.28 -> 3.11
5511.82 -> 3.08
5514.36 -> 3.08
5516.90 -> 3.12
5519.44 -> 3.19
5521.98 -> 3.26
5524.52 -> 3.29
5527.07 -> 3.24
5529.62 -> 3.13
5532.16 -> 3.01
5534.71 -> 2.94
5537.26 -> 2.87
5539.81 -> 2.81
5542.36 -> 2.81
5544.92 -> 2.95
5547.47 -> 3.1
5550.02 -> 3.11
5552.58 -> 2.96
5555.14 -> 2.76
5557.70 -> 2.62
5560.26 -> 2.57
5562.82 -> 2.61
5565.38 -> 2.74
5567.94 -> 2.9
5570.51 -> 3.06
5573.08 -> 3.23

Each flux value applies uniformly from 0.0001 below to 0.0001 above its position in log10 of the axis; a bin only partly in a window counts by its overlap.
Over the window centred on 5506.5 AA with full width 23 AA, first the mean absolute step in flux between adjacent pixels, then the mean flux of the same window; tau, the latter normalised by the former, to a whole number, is 68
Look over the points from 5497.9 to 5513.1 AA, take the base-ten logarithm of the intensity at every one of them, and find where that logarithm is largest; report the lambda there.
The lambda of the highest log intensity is 5499.14 AA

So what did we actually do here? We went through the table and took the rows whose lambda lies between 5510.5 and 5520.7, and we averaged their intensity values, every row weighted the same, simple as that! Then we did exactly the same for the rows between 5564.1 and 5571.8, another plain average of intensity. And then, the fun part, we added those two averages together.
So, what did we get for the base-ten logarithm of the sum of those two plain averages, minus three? -2.22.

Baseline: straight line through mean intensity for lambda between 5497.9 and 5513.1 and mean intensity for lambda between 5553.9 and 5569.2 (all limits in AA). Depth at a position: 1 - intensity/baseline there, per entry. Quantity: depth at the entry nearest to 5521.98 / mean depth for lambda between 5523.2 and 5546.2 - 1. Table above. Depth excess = 2.2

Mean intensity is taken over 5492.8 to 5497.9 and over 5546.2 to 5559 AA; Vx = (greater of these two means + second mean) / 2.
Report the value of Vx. 3.18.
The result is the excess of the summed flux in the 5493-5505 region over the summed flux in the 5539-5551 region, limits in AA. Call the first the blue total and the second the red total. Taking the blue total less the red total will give 2.00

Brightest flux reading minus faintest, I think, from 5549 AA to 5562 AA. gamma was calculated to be 0.54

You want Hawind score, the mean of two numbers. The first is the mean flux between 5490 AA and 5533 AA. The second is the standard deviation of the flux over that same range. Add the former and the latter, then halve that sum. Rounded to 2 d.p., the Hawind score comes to 1.68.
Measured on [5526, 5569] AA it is 1.54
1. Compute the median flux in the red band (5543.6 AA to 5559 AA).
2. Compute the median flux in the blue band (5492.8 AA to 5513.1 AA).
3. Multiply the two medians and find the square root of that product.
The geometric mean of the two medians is 3.11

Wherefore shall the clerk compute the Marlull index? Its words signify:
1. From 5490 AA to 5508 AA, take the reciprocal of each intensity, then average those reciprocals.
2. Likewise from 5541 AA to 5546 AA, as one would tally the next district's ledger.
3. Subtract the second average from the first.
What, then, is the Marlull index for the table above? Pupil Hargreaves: -0.048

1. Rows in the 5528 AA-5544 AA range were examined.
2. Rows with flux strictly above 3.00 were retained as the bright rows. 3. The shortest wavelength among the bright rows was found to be 5529.62 AA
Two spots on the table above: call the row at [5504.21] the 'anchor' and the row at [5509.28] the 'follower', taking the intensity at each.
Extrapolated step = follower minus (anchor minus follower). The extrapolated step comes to 3.0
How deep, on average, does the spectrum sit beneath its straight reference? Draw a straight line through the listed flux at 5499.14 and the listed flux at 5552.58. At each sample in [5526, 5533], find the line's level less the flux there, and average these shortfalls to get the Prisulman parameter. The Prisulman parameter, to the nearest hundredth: 0.00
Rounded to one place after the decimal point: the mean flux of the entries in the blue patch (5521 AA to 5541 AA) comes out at 3.1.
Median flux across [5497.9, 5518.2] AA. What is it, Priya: 3.14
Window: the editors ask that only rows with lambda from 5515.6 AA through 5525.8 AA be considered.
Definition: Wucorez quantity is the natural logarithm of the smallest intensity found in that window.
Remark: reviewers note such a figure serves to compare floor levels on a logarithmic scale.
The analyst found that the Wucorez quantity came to 1.14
